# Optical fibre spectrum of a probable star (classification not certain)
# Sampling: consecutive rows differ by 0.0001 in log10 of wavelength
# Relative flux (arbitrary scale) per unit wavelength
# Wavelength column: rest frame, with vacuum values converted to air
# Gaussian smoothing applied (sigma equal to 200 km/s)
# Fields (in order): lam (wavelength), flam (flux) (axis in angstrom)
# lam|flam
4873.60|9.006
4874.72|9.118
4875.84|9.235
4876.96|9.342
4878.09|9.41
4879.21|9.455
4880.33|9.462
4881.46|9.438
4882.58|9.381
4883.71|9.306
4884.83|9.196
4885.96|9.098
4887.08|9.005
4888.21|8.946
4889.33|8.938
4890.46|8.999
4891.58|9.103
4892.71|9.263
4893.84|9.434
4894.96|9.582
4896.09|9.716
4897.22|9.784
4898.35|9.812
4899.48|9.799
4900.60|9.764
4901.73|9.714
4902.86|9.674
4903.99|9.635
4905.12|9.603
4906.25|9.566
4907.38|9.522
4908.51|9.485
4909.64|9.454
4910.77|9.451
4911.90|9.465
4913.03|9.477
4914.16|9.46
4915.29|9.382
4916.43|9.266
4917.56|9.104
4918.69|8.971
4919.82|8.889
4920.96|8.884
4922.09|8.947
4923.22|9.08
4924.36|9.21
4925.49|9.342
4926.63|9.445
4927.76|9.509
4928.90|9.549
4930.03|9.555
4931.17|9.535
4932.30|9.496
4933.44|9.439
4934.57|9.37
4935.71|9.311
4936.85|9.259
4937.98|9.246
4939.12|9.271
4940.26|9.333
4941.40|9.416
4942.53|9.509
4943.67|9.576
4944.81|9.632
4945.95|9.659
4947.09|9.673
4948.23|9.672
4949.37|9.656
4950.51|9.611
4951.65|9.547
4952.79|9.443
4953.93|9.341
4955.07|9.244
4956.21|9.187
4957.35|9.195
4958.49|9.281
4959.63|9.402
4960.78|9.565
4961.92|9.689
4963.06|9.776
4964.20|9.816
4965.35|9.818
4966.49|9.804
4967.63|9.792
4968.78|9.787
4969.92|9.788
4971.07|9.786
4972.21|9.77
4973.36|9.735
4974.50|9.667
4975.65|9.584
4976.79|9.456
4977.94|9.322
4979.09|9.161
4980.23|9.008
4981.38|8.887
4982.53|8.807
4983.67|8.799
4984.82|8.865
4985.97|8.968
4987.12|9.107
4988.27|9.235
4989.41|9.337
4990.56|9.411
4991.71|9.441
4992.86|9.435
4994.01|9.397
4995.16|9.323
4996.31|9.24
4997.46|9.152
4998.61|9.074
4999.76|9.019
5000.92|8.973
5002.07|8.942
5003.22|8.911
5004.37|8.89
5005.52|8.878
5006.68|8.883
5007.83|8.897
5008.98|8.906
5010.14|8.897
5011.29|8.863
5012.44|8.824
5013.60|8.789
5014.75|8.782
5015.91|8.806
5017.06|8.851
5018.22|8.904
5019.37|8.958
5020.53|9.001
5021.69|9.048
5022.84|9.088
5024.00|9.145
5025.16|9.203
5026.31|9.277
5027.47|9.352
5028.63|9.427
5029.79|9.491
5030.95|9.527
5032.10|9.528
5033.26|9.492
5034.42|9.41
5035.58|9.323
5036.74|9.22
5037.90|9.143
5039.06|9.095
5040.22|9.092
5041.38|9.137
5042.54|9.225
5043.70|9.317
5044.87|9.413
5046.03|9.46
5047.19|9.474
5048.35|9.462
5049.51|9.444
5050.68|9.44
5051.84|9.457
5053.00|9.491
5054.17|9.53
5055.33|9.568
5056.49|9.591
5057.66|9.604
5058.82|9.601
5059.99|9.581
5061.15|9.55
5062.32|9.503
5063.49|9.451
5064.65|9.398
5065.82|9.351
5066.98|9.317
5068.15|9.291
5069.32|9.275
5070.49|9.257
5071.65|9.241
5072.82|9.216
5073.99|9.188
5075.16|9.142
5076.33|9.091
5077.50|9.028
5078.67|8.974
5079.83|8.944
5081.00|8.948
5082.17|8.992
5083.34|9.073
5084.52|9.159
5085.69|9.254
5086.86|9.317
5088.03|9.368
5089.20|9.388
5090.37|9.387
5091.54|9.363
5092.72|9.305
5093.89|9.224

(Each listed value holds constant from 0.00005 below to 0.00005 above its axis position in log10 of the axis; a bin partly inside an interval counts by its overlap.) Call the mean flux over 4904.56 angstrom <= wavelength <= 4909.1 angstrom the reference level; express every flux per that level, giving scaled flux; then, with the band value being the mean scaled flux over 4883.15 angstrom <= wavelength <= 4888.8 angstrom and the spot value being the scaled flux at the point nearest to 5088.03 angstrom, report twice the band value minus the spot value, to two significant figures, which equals 0.93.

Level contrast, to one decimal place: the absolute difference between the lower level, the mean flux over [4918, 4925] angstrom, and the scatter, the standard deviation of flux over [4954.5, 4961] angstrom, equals 8.9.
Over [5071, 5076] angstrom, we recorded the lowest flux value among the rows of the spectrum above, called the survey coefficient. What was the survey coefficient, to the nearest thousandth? 9.142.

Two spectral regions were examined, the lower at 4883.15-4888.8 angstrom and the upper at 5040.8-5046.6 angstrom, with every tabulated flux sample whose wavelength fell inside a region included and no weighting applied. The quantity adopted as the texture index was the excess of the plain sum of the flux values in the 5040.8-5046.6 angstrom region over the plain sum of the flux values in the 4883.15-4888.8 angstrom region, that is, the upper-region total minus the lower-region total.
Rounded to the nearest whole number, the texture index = 1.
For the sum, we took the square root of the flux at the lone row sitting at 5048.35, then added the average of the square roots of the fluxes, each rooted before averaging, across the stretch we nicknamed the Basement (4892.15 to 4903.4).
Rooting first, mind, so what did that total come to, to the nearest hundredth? 6.18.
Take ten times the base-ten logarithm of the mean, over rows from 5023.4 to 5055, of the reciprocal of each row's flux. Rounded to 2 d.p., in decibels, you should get -9.71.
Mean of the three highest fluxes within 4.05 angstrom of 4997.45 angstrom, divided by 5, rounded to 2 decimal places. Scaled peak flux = 1.86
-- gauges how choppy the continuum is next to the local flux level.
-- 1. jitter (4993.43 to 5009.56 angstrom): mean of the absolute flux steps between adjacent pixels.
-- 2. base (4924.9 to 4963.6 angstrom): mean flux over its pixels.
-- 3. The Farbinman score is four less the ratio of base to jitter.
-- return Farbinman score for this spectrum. -221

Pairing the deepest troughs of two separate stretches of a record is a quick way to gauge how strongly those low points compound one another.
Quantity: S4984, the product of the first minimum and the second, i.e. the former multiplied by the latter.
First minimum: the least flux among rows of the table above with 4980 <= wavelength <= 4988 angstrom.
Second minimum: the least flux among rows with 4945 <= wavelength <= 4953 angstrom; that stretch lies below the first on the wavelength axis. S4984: 83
